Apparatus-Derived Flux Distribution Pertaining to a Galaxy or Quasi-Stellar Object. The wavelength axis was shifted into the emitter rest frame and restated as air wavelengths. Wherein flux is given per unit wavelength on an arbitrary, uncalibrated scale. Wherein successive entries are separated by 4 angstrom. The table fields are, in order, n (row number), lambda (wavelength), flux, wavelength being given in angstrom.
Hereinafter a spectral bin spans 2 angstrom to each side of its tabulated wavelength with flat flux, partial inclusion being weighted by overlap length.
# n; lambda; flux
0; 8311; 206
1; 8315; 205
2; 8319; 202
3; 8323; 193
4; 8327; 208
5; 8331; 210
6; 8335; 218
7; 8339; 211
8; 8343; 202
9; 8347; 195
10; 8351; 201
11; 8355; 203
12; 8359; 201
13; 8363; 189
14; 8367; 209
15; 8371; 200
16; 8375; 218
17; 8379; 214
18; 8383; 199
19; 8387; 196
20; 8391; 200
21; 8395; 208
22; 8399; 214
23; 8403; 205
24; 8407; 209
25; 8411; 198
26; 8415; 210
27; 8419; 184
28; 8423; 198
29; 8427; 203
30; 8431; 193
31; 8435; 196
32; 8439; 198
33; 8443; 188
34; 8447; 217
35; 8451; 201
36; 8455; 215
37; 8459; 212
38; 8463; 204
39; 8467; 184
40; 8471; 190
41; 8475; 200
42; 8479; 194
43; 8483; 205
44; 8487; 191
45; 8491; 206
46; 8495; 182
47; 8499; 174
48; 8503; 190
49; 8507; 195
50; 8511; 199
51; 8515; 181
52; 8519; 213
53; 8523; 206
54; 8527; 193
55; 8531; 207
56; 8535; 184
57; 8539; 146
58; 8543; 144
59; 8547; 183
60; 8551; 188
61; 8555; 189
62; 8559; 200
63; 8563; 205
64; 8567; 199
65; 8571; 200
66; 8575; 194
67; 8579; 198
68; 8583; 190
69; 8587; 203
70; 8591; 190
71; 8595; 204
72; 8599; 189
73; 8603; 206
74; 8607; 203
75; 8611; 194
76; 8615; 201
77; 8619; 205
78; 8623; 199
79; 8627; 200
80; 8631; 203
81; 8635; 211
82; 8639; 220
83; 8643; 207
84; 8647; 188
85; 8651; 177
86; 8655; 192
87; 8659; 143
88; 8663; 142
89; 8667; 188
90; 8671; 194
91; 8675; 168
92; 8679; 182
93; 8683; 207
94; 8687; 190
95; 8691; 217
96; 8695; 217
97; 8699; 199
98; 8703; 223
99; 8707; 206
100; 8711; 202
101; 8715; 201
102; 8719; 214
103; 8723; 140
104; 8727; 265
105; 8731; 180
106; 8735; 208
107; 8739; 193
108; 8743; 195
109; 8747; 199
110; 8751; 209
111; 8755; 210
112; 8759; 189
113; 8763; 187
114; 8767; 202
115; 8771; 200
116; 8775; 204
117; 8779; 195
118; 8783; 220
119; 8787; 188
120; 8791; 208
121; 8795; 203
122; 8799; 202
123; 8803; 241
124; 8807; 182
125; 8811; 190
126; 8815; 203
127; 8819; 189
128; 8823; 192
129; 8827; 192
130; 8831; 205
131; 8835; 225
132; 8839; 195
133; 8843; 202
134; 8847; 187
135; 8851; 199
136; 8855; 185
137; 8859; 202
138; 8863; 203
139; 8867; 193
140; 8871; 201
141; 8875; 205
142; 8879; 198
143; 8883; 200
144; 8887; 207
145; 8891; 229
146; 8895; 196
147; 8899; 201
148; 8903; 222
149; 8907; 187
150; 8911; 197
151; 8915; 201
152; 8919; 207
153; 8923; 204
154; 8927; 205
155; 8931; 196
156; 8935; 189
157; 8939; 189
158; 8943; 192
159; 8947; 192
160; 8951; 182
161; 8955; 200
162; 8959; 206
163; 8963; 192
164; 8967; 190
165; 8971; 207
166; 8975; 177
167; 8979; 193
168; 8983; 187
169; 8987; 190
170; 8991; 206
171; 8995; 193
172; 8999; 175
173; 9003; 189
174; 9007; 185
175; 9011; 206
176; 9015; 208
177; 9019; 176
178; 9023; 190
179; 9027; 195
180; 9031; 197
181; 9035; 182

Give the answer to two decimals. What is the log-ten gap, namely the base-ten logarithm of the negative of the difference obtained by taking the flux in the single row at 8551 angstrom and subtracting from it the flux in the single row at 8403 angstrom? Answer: 1.23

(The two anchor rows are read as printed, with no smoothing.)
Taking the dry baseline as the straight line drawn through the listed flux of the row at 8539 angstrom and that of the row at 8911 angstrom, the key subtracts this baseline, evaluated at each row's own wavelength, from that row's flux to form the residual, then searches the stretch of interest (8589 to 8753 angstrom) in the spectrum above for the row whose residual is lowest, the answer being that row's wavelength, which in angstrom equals 8723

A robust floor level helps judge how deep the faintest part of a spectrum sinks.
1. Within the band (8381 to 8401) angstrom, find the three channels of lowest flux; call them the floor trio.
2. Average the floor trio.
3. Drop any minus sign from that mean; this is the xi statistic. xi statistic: 198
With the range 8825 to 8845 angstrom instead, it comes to 196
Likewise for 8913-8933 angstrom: 200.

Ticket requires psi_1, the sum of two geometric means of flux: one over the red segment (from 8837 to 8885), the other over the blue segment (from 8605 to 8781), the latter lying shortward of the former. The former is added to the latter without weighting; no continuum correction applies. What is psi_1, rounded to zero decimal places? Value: 393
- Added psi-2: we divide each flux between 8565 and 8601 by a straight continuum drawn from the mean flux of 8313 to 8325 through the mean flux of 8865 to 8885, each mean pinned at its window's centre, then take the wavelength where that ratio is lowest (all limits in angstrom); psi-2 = 8599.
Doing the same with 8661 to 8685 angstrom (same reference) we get 8663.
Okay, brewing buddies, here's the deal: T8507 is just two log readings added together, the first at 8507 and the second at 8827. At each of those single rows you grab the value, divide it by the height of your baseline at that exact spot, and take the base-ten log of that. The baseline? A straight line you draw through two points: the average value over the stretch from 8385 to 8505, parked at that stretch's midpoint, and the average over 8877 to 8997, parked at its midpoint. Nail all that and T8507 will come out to -0.022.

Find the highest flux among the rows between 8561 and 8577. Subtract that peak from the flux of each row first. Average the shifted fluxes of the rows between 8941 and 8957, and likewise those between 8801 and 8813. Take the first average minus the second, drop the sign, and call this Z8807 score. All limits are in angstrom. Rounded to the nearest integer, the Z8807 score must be 13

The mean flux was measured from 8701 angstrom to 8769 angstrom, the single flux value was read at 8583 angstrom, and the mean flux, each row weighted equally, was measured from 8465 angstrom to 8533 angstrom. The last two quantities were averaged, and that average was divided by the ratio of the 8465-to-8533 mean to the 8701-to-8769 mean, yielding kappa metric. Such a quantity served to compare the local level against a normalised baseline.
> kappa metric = 199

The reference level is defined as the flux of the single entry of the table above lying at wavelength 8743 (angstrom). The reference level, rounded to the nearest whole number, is 195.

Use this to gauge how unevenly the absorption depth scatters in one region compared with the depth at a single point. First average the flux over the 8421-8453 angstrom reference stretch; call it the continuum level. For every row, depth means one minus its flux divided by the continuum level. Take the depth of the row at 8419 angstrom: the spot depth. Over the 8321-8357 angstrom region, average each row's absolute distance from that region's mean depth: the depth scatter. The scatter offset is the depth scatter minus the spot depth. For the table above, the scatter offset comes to -0.044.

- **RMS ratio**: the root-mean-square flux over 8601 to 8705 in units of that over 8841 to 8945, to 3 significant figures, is 0.981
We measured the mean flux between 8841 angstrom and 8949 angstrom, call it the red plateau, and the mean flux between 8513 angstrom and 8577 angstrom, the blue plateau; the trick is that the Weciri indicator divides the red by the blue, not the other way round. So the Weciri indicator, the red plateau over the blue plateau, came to 1.05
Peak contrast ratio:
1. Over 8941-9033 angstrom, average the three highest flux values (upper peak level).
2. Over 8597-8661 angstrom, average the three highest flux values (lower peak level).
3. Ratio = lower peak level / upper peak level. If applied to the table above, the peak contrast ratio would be 1.03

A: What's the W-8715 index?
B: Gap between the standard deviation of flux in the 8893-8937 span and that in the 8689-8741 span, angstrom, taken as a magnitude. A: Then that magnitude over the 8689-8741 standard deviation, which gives 0.66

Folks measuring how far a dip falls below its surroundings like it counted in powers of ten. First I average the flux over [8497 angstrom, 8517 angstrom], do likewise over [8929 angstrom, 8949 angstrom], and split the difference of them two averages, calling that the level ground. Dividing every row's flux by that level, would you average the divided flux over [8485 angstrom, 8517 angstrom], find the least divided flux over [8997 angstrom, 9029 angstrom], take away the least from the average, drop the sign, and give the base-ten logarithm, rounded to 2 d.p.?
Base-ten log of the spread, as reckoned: -1.11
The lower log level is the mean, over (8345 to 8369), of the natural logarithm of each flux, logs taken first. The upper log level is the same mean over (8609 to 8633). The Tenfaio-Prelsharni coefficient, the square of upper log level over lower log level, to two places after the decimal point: 1.00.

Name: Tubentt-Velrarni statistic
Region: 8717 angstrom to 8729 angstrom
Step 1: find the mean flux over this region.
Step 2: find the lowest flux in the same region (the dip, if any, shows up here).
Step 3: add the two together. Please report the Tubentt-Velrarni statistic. 346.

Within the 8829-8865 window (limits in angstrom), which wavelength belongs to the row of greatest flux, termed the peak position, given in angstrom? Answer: 8835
